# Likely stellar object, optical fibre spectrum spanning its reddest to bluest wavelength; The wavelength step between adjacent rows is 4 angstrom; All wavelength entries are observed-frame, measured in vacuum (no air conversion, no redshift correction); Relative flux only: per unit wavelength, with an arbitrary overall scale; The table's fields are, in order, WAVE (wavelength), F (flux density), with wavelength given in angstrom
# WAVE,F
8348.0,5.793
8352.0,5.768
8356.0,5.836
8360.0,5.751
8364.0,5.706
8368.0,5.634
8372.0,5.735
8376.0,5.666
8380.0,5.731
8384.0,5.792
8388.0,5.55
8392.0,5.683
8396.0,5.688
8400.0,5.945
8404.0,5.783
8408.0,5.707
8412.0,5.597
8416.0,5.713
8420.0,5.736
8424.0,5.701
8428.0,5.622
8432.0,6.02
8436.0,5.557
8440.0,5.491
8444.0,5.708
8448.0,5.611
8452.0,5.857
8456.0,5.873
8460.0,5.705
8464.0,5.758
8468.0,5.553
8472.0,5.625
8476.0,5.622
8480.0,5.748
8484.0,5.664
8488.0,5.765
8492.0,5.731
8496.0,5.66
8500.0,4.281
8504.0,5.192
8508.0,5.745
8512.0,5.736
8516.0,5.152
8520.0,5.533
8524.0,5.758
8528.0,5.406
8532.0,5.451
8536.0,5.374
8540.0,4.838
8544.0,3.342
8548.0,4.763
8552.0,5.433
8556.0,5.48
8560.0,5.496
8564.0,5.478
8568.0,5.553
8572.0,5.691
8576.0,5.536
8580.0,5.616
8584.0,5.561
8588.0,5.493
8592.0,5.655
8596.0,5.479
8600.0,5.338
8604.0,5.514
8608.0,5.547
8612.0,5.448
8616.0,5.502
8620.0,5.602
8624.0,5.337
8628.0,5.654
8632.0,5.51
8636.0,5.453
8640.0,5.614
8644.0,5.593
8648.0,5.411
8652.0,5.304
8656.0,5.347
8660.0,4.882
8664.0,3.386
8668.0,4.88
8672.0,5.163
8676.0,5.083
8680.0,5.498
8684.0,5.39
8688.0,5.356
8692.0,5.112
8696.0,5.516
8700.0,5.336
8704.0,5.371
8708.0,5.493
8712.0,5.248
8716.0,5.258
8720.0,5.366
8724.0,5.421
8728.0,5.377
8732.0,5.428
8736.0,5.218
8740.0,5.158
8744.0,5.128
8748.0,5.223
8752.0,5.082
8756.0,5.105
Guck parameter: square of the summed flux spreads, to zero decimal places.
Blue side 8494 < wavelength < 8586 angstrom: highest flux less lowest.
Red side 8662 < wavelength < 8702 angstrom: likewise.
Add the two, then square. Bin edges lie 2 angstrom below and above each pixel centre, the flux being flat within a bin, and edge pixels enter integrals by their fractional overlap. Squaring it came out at 21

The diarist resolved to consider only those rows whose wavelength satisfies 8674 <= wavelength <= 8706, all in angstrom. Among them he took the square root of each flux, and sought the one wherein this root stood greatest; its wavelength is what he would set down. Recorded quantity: 8696.0 angstrom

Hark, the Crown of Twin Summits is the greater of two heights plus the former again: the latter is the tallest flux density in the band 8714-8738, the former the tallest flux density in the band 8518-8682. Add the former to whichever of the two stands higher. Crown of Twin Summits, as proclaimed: 11.52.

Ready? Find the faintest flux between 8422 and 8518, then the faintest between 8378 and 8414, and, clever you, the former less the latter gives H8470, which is -1.3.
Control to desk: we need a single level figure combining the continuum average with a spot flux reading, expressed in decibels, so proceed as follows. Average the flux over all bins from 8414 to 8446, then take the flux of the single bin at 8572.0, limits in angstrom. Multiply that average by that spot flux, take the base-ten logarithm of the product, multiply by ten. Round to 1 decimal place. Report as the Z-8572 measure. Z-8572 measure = 15.1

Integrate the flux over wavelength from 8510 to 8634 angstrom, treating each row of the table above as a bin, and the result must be 669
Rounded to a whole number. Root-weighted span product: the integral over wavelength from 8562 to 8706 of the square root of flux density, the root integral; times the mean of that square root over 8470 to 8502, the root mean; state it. 782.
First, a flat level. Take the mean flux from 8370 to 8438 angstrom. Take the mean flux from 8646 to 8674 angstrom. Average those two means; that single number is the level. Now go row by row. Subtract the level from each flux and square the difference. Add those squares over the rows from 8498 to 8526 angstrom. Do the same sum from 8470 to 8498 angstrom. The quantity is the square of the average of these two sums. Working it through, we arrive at 1.8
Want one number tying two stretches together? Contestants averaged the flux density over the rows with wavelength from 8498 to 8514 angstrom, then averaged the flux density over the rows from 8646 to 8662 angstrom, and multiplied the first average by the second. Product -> 27.4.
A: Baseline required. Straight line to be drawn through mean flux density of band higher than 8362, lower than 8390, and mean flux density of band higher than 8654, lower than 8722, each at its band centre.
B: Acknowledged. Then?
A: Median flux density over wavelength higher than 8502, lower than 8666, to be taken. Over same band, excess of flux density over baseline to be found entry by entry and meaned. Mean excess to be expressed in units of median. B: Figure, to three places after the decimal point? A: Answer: 0.002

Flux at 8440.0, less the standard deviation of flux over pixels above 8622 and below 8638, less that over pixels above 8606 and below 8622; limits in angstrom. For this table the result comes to 5.3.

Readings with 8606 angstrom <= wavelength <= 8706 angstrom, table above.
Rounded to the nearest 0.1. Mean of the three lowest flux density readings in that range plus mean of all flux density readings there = 9.7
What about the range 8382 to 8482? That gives 11.2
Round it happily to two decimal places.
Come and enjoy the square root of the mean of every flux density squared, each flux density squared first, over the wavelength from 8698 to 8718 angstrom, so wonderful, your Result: 5.34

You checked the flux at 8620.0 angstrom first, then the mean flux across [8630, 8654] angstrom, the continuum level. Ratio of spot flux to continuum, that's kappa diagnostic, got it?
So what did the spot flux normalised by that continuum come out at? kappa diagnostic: 1.022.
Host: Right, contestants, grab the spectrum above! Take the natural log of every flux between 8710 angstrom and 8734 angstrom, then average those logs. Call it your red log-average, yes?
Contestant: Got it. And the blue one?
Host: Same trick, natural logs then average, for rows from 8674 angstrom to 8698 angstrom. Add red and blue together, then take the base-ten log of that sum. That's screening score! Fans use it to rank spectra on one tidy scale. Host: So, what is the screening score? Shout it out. 0.525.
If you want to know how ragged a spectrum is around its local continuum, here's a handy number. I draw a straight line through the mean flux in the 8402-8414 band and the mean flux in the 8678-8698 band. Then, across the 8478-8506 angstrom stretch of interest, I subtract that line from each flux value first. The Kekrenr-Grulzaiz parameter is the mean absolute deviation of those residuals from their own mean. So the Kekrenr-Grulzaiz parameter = 0.39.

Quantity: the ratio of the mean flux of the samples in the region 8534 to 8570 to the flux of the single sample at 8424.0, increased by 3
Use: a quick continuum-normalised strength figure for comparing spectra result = 3.89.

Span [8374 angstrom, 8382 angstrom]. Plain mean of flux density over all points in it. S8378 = 5.70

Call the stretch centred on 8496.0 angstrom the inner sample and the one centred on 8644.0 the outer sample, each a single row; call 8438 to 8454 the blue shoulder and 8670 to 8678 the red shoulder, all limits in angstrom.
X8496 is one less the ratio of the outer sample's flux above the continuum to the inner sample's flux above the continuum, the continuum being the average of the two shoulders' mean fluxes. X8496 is 0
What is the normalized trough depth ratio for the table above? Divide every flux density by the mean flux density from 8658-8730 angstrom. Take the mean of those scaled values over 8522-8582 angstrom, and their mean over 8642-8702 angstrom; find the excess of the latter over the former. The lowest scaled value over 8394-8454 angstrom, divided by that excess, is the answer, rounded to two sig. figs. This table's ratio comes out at -42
